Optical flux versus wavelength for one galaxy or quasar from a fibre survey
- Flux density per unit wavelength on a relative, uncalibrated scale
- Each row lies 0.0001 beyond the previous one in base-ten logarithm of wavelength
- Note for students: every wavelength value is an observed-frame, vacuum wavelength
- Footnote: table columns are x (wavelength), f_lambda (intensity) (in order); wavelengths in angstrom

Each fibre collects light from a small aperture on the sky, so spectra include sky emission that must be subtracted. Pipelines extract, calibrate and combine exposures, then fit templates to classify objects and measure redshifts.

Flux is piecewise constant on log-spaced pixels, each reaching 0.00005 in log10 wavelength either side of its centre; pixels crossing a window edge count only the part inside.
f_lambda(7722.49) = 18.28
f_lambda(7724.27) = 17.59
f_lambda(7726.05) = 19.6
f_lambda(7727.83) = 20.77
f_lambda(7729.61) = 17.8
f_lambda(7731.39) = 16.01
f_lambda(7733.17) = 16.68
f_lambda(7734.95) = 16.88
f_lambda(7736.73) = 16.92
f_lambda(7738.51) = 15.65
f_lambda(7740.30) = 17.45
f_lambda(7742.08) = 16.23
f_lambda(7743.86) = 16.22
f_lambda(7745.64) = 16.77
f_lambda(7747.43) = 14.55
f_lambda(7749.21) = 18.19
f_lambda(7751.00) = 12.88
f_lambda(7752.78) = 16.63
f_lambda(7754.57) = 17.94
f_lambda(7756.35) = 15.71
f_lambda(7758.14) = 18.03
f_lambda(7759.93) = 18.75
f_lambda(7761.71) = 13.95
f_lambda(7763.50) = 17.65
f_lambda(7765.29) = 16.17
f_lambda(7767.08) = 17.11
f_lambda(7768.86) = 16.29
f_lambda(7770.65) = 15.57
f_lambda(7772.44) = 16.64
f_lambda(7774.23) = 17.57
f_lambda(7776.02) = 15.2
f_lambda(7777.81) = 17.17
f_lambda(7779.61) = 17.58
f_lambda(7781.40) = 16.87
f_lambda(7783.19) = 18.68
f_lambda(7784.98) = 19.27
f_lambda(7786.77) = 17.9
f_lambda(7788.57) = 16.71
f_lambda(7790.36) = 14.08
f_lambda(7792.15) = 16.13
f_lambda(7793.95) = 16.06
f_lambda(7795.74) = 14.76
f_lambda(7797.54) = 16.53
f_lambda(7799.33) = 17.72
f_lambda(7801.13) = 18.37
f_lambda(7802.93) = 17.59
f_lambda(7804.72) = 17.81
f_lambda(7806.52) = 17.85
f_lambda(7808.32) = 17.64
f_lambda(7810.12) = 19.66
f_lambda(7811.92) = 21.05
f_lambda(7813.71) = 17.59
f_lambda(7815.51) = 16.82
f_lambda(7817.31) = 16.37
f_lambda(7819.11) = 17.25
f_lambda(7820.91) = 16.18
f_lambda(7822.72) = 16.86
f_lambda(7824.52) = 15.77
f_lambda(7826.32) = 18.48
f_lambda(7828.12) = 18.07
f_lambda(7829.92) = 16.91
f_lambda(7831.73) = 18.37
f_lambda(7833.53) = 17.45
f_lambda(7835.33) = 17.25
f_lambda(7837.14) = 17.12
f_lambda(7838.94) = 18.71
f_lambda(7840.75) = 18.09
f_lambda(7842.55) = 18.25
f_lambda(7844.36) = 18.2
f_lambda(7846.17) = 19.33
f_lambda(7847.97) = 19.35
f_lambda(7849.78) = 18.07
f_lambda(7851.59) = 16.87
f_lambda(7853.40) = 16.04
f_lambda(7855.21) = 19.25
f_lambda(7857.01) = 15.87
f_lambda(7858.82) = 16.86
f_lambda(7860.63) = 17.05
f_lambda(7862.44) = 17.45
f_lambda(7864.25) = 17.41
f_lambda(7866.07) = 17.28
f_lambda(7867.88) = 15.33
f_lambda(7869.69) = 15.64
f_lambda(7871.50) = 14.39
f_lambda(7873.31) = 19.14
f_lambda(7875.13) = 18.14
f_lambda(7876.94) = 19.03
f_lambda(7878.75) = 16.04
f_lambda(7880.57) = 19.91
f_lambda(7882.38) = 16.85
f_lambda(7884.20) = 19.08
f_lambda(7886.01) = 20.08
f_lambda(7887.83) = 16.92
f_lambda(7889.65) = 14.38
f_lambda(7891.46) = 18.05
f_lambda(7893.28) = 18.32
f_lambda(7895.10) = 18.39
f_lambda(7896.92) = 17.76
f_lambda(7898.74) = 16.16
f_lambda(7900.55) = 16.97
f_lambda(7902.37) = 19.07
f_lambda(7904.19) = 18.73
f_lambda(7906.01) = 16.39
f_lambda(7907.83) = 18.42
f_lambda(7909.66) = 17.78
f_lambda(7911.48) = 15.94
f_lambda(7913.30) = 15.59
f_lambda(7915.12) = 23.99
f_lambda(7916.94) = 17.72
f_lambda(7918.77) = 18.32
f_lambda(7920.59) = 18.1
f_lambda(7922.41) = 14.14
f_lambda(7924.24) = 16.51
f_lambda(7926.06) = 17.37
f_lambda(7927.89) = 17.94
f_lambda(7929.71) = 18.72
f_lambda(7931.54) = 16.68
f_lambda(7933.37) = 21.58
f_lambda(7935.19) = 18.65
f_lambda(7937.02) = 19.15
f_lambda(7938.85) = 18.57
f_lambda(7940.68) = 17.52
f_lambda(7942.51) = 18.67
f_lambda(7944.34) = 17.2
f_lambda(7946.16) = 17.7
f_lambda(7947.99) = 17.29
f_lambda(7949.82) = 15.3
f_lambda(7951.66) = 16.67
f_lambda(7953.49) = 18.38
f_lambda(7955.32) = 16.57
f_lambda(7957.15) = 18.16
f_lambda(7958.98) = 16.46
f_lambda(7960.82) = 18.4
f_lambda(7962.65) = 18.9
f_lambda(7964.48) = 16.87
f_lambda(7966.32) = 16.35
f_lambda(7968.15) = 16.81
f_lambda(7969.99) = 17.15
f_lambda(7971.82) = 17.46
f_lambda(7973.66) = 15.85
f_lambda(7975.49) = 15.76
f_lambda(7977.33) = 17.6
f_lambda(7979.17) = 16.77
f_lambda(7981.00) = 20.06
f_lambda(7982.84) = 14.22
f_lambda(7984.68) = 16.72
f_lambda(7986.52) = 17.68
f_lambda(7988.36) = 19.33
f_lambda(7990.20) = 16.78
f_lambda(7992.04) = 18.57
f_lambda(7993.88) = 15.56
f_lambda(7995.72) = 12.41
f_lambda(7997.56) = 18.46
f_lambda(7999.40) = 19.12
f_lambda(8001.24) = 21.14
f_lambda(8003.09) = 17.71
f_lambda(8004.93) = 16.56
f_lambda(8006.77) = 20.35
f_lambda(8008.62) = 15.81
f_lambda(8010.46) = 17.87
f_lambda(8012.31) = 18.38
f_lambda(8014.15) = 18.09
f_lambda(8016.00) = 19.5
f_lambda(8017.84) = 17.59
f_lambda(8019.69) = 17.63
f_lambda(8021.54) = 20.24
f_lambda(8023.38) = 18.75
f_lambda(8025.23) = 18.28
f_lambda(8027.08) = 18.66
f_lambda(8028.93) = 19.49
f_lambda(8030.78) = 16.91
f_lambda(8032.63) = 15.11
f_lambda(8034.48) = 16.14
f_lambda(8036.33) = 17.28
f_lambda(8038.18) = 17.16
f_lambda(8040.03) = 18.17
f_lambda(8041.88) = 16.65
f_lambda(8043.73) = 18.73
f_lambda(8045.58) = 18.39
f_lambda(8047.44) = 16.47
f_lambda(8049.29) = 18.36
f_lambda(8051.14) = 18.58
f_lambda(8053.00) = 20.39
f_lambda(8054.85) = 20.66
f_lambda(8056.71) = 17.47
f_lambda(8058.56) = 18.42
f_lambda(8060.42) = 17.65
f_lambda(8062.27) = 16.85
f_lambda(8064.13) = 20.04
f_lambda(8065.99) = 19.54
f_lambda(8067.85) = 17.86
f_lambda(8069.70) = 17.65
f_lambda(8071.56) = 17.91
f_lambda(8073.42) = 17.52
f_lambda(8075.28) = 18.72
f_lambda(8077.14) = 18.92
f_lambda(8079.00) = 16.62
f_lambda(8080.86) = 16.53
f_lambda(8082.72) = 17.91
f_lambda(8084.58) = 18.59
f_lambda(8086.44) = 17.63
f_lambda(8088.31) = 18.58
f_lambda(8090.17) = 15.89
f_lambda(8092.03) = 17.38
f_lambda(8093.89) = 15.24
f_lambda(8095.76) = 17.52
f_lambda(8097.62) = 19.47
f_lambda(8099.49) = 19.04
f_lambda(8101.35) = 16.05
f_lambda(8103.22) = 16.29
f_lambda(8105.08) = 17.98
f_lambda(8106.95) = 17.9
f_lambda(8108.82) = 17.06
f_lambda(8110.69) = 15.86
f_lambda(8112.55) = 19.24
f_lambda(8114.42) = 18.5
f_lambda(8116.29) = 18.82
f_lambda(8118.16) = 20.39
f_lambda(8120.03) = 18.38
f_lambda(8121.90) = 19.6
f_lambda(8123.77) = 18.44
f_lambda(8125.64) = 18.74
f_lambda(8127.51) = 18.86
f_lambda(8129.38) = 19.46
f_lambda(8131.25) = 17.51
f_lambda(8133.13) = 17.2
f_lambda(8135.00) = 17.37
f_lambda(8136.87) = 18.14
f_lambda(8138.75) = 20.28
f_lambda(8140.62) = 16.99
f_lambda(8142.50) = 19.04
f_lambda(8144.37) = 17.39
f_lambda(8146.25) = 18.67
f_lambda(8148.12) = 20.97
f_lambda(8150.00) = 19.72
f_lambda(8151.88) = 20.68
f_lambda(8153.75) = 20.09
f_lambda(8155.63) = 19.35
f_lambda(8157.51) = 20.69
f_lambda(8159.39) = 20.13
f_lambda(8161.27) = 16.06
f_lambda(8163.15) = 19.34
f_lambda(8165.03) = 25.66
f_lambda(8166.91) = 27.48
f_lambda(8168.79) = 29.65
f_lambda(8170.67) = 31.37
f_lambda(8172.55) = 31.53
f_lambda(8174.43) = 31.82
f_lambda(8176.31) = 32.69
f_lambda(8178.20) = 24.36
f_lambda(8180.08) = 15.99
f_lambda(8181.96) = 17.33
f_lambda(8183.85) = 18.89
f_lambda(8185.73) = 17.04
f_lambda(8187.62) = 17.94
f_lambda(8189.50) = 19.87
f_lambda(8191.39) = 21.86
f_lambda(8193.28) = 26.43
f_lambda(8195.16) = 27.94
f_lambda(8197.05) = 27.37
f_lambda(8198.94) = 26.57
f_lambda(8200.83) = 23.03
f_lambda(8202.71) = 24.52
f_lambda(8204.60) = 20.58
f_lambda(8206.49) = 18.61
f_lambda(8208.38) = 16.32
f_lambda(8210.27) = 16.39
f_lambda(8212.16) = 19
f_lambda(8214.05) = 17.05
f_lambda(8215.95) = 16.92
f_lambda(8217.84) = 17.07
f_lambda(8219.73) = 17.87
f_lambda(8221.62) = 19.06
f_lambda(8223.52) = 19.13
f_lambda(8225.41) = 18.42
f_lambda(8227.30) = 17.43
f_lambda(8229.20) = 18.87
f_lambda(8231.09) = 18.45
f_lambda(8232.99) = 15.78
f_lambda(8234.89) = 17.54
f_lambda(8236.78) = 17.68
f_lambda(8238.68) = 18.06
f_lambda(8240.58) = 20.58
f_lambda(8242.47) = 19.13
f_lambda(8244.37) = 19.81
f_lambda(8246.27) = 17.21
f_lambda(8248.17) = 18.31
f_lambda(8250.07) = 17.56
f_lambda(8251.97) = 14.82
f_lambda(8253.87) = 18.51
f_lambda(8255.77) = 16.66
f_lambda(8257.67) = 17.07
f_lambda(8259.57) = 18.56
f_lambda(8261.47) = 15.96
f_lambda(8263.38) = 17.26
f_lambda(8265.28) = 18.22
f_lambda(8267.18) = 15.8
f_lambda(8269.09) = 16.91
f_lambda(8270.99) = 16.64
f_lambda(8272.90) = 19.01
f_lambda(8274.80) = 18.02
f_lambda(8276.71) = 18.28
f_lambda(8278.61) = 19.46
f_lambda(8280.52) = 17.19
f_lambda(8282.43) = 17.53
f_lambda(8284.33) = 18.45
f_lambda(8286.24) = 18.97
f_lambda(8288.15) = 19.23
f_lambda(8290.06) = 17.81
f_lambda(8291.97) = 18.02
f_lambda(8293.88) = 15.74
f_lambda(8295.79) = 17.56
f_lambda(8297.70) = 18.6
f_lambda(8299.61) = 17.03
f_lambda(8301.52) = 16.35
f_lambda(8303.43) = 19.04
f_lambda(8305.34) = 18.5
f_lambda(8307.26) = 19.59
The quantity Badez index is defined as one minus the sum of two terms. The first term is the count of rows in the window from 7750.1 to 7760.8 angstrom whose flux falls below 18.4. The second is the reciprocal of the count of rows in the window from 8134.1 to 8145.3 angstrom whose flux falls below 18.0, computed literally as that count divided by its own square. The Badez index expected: -4.3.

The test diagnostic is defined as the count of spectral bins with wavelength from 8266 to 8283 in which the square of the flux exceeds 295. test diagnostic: 6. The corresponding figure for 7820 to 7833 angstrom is 3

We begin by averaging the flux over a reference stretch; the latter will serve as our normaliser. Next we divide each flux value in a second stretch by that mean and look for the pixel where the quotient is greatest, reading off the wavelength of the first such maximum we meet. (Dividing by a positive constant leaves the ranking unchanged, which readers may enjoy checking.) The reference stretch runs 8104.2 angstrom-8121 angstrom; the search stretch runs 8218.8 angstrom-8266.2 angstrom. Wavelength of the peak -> 8240.58 angstrom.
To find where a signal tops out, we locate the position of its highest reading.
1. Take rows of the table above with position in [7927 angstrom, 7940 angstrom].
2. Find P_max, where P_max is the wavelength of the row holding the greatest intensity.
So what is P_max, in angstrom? 7933.37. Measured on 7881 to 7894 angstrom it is 7886.01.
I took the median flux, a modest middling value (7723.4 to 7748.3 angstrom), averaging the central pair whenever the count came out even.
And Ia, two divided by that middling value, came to 0.119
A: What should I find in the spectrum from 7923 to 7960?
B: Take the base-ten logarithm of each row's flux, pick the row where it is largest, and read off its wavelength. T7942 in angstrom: 7933.37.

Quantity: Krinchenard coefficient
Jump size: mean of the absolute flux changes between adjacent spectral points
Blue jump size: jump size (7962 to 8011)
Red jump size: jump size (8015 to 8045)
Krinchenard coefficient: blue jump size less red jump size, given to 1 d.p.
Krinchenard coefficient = 0.9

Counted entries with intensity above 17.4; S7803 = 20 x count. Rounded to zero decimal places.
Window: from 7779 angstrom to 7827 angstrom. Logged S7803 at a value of 280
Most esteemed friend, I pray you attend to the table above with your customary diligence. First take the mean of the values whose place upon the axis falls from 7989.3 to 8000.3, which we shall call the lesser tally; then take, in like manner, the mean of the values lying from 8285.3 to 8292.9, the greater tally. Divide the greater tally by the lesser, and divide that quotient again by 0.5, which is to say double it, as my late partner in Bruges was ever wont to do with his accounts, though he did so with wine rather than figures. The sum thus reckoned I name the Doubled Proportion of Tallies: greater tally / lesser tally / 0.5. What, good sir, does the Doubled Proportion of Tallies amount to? 2.20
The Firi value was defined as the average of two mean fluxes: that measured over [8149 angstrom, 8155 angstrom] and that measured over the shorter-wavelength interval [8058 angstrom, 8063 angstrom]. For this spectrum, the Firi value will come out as 18.9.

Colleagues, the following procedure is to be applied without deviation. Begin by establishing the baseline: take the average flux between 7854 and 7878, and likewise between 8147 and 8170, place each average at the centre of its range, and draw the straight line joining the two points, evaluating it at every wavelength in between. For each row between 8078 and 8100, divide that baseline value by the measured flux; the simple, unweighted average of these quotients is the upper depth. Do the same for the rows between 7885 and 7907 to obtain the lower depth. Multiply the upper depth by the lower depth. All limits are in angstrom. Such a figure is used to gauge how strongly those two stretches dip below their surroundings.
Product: 1.19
